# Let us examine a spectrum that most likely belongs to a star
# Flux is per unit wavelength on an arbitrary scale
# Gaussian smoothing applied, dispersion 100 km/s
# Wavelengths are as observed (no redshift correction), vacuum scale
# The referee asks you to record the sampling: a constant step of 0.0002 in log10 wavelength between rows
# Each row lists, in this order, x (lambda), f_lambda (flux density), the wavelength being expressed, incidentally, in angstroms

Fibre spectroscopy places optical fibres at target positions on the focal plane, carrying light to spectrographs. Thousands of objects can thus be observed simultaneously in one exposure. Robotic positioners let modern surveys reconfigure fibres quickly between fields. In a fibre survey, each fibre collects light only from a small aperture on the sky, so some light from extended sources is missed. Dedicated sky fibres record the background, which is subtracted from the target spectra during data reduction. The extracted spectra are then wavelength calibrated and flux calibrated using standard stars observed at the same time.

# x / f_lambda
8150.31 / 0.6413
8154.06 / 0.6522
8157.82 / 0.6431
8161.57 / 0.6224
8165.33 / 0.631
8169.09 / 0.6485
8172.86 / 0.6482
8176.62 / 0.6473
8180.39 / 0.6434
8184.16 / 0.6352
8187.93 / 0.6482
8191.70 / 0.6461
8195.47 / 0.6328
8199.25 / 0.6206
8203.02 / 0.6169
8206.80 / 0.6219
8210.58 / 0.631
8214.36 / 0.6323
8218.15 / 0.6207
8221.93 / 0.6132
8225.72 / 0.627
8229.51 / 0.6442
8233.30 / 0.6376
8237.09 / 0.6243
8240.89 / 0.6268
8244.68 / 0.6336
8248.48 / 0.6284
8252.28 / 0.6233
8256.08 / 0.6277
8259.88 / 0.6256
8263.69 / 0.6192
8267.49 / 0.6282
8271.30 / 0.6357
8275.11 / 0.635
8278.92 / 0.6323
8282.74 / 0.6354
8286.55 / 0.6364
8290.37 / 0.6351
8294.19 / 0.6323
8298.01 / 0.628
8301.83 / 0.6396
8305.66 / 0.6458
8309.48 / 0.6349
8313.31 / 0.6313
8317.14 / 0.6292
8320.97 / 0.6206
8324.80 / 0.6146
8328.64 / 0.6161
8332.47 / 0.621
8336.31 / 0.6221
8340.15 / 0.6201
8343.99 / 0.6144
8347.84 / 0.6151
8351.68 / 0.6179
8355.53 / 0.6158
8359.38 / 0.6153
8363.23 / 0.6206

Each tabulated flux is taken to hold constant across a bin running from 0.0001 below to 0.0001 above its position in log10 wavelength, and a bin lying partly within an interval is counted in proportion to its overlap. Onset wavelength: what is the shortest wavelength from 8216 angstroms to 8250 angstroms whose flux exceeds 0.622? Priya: 8225.72 angstroms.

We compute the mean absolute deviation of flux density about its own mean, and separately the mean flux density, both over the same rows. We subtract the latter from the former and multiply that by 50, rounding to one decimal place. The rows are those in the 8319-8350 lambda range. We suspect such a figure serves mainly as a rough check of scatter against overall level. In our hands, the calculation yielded -30.8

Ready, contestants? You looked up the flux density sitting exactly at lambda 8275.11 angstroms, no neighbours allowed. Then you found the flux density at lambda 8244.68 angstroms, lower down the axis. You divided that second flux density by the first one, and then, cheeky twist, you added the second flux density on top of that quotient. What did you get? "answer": 1.63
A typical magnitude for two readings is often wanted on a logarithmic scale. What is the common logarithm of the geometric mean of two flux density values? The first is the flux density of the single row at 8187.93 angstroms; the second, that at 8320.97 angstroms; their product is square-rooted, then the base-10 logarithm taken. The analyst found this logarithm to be -0.198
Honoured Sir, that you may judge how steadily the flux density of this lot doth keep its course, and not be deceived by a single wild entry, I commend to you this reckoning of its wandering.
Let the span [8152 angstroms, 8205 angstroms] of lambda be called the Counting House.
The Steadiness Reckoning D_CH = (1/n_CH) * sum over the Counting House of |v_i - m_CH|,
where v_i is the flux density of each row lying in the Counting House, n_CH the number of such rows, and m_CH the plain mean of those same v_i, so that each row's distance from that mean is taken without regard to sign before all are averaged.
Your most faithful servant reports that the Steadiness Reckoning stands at 0.0101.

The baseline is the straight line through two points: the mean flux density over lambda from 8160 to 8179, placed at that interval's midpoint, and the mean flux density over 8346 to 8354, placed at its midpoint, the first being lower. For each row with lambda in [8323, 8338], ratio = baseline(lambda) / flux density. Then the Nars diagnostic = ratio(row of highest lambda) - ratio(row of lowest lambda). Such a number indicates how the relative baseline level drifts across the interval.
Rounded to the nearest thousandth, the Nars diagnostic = -0.015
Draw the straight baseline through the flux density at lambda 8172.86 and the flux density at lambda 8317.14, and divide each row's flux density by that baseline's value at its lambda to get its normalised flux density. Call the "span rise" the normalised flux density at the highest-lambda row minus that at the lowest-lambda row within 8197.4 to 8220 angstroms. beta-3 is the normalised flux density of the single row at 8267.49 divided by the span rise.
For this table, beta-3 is 254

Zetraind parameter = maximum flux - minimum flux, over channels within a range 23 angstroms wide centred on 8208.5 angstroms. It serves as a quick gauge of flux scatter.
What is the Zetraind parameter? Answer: 0.015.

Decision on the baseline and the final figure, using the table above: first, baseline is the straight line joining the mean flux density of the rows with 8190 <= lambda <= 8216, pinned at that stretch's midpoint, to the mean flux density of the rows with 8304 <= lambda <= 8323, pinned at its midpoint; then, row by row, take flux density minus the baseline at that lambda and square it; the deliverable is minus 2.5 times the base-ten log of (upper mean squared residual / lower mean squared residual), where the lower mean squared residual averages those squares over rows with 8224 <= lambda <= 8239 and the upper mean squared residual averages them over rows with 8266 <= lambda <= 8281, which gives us 2.1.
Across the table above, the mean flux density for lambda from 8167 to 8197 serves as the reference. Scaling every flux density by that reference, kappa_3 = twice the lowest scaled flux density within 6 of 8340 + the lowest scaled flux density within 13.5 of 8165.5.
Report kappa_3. 2.88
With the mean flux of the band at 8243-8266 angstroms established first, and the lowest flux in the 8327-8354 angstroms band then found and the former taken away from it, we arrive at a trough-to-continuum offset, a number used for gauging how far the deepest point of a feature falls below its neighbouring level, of -0.012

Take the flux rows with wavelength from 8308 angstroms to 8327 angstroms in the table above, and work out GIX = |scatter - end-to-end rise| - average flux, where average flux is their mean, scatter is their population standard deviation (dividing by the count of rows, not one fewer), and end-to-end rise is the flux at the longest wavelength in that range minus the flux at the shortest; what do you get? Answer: -0.598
